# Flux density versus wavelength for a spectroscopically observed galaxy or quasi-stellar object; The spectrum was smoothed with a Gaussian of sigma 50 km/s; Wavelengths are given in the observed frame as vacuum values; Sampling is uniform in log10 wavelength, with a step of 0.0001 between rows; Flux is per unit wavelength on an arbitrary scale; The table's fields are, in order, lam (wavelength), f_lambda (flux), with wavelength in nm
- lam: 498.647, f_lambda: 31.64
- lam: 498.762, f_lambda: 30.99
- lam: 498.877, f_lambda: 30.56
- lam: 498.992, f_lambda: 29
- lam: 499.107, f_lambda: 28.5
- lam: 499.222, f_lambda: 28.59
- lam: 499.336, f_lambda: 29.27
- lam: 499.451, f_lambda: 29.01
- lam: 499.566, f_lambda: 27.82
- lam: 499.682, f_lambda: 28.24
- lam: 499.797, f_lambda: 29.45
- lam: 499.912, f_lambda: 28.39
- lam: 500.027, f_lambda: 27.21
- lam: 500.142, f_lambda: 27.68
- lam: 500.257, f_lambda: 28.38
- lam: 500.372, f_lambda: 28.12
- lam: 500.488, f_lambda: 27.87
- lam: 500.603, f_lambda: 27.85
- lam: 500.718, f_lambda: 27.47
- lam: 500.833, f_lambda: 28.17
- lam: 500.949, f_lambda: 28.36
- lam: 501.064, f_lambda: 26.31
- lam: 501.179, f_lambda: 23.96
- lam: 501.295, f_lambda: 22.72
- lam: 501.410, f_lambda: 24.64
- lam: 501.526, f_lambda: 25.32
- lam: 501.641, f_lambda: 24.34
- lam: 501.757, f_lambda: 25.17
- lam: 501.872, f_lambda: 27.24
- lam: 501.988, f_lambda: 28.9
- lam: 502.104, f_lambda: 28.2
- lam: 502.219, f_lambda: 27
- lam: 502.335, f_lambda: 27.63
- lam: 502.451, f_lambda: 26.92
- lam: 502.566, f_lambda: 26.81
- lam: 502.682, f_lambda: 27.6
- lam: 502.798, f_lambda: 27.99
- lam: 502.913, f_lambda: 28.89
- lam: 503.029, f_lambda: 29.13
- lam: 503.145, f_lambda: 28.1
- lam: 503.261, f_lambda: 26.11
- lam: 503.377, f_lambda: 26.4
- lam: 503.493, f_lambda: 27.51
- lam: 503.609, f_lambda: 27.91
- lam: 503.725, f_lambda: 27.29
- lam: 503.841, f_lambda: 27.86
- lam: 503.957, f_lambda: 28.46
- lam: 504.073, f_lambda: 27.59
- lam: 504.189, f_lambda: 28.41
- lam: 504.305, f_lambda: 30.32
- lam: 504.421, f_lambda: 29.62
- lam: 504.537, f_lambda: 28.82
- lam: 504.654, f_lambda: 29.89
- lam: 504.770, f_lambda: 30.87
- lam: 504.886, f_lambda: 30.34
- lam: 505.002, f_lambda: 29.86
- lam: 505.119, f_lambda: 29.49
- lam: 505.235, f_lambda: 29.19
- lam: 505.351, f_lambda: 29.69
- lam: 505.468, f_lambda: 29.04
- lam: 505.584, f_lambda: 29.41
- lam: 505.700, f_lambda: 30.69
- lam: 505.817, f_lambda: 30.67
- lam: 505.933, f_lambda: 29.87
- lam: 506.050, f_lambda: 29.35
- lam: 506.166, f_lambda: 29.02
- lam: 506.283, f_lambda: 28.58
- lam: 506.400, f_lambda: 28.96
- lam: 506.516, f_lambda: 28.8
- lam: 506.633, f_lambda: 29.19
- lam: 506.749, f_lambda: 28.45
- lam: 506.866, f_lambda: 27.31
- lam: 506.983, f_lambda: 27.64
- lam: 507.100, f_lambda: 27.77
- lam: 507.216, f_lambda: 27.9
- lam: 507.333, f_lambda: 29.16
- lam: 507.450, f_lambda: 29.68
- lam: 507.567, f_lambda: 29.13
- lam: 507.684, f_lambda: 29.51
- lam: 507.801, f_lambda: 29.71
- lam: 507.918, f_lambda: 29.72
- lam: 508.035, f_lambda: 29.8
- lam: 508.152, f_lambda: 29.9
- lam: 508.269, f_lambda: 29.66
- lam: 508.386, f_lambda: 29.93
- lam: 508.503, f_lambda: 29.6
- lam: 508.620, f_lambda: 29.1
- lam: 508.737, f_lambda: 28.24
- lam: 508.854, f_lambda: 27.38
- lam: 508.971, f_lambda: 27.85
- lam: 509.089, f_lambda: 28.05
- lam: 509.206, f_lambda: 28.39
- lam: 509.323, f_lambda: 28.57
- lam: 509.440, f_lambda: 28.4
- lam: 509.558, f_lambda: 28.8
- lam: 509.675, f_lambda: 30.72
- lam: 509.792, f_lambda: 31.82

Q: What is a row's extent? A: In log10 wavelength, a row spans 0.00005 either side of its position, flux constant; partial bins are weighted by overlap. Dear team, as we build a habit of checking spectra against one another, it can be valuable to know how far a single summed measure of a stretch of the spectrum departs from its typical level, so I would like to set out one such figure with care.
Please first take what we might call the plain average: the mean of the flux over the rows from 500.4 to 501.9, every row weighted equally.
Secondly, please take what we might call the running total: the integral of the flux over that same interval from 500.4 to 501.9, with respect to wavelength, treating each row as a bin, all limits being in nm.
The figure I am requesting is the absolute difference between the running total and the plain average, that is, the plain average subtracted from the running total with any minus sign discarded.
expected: 13.1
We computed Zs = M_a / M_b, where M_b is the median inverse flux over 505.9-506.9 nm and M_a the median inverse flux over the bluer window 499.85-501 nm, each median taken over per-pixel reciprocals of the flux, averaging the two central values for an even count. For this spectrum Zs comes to 1.03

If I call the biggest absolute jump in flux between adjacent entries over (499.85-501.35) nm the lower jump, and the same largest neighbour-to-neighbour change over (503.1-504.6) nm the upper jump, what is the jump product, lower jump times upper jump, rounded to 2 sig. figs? 4.7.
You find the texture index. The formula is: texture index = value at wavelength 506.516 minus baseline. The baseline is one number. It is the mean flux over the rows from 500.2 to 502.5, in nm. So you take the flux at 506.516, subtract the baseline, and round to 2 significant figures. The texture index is 2.1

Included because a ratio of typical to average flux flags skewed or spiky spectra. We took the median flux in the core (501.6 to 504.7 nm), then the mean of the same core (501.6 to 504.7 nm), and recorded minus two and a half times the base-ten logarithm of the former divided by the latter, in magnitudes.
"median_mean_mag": -0.003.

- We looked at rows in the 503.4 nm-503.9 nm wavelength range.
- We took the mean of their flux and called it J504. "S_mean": 27.6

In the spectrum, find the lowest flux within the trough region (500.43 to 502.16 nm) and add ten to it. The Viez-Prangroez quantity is 32.7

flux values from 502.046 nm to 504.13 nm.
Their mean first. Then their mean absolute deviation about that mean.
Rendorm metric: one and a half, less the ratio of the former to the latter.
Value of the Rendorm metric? -43.9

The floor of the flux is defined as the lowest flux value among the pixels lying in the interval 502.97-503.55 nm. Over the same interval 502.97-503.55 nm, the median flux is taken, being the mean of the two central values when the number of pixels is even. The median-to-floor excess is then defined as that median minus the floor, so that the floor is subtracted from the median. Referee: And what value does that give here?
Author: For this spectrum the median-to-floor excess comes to 1.4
